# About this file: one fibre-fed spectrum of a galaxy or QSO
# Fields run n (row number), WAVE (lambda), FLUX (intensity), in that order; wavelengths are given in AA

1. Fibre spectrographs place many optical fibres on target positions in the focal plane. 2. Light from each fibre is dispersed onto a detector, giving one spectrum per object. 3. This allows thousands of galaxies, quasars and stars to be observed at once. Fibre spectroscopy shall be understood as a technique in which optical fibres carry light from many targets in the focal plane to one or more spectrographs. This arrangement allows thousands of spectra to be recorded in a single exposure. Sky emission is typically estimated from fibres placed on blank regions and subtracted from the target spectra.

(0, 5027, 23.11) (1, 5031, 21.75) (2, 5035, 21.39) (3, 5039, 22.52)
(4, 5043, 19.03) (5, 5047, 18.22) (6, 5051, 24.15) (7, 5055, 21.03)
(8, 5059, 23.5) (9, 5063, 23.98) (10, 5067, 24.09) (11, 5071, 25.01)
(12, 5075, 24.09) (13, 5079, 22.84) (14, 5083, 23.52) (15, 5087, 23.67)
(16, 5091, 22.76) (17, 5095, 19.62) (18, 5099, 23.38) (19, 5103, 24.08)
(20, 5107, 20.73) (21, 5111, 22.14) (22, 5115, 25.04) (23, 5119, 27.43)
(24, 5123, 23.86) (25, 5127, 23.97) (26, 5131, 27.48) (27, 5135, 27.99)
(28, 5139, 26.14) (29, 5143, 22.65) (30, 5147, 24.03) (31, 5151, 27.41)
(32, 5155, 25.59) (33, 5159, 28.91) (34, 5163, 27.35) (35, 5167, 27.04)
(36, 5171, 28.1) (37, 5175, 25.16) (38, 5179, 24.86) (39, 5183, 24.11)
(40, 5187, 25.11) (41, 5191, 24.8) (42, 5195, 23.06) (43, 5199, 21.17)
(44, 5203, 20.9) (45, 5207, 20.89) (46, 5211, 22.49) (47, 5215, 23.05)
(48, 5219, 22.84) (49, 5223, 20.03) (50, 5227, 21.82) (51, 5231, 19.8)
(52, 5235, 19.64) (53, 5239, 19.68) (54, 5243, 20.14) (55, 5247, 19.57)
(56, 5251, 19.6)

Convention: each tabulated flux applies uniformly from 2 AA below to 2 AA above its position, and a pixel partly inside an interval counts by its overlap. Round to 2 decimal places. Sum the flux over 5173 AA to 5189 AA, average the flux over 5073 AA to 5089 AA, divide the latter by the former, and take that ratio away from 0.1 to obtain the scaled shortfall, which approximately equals -0.14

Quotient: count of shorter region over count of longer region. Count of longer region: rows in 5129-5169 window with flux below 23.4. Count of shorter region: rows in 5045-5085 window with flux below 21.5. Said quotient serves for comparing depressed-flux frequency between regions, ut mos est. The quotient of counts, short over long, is 2.0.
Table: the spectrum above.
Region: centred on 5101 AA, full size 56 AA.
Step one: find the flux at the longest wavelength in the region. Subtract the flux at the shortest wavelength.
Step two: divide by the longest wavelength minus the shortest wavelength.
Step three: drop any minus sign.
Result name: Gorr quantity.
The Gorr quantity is 0.00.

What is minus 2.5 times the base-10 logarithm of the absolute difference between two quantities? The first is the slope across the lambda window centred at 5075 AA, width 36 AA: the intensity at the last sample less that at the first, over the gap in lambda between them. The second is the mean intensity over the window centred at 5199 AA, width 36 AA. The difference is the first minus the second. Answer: -3.40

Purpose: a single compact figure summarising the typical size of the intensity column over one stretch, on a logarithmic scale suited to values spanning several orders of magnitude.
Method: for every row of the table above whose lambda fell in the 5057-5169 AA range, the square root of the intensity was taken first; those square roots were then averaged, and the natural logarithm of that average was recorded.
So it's 1.60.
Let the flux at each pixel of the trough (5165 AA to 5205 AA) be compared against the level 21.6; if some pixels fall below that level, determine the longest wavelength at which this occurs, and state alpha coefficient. 5203 AA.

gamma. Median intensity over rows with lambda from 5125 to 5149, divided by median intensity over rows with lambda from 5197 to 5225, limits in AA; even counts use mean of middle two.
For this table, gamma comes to 1.18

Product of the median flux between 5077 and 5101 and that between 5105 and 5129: 553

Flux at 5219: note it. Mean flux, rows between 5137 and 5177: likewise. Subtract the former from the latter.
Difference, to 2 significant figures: 3.4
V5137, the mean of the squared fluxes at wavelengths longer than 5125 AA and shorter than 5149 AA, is 648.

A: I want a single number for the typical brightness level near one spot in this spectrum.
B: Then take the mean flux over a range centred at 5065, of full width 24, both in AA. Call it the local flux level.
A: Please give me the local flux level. 23.6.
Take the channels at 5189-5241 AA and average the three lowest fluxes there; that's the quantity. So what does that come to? 19.7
